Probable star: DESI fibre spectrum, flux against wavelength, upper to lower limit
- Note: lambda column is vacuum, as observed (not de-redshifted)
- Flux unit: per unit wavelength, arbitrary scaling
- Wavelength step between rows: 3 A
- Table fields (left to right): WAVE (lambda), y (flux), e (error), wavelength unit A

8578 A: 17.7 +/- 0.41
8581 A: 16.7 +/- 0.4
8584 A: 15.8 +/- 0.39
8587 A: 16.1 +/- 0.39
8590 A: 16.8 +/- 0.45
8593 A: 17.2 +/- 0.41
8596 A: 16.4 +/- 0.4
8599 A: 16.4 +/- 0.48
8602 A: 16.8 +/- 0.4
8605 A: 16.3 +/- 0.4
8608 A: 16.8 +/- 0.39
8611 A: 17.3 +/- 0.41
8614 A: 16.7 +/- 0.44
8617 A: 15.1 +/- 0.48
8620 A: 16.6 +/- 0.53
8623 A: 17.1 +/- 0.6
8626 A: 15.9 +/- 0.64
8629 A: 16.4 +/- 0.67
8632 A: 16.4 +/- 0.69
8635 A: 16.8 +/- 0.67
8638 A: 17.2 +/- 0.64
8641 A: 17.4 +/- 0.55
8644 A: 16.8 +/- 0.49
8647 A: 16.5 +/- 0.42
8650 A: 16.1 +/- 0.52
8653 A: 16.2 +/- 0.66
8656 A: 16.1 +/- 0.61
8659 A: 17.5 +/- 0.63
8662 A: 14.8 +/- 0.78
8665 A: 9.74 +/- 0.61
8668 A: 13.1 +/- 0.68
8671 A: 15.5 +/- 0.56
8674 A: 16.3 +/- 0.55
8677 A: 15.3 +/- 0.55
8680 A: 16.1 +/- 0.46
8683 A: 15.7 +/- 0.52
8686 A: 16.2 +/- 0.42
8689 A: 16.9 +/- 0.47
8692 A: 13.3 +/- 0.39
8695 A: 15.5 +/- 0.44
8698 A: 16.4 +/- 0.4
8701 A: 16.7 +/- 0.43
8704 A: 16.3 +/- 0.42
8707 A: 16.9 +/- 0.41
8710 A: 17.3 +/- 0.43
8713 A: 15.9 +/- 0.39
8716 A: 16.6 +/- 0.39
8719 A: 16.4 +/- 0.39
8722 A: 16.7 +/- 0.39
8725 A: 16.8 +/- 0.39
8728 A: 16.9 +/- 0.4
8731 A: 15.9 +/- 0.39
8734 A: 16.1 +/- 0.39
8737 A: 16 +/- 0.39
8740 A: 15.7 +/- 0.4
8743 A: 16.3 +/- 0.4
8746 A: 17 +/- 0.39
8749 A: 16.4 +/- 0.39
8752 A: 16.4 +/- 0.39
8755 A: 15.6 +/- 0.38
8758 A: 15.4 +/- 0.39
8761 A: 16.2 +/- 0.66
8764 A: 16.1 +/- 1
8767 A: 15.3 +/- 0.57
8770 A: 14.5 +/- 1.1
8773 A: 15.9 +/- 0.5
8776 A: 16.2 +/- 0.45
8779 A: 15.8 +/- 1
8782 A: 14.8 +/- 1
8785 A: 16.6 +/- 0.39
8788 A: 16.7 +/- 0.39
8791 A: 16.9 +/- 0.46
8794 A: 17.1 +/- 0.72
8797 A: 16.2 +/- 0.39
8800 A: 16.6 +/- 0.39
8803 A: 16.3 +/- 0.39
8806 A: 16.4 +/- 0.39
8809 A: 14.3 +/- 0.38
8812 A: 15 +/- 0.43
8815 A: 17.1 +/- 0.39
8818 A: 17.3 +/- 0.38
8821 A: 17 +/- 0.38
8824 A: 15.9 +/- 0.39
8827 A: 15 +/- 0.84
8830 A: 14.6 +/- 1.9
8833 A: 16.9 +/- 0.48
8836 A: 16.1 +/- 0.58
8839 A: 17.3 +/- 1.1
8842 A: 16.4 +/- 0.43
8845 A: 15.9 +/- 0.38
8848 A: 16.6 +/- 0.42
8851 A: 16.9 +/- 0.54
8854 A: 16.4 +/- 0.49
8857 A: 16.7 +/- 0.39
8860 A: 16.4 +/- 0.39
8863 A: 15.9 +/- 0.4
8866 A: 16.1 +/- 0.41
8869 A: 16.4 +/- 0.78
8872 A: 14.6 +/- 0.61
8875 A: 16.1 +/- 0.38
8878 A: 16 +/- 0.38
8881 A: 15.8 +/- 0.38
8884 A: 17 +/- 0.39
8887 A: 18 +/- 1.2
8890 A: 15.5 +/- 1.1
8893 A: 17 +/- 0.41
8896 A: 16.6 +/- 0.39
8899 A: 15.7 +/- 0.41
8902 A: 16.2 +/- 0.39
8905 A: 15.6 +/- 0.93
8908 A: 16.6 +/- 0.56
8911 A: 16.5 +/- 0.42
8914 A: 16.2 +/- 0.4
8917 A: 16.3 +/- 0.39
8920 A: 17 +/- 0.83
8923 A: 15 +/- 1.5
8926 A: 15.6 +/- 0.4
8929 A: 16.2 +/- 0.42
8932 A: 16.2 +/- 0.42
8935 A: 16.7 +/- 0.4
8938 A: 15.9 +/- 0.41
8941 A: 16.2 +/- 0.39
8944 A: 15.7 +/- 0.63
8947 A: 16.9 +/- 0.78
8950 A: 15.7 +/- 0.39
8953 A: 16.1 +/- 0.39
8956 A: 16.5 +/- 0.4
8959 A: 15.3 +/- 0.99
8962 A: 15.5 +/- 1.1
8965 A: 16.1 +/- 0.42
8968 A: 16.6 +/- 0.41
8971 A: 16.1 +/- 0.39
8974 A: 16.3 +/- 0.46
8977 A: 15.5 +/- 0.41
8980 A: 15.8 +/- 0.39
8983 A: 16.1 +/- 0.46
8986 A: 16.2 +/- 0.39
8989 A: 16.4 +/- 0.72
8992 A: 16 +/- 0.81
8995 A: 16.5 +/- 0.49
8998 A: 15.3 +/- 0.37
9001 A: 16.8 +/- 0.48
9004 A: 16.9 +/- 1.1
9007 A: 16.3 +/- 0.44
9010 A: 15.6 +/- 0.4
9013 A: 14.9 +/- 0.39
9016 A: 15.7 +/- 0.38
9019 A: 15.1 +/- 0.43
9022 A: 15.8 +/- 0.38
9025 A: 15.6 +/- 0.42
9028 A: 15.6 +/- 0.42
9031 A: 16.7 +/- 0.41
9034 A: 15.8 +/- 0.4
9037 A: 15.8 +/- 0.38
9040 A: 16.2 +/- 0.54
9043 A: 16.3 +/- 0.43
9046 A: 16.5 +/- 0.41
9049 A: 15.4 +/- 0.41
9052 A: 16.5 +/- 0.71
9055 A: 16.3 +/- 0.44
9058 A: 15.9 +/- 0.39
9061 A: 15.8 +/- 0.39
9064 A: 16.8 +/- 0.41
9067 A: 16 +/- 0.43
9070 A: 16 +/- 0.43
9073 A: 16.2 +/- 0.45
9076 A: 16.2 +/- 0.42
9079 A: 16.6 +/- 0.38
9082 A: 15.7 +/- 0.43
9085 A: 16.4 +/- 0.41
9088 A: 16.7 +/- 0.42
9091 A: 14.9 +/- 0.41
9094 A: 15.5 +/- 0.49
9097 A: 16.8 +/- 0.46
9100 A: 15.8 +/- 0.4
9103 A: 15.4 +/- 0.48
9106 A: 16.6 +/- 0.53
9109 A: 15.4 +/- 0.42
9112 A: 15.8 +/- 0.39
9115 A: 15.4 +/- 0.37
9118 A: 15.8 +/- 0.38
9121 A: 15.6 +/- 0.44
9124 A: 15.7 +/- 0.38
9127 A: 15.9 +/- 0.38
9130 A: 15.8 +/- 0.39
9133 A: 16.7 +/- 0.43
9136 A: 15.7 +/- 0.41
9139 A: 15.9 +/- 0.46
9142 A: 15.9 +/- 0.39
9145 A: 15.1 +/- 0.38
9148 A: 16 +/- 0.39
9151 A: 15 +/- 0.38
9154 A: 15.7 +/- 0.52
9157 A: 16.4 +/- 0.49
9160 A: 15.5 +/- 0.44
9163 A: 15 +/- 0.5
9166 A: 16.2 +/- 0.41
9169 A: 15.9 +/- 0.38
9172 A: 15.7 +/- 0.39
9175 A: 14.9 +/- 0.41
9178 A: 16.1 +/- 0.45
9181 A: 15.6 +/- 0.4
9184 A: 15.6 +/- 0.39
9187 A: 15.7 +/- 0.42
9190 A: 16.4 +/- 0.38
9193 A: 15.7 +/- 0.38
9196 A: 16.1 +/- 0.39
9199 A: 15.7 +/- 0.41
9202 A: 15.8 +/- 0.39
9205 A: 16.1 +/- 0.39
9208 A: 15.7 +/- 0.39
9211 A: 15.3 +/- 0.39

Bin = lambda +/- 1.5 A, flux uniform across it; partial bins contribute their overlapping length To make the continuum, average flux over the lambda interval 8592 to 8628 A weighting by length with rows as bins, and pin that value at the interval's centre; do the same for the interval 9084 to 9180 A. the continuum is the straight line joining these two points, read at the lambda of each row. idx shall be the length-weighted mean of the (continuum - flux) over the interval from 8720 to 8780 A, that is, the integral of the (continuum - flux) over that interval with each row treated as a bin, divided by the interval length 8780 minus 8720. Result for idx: 0.27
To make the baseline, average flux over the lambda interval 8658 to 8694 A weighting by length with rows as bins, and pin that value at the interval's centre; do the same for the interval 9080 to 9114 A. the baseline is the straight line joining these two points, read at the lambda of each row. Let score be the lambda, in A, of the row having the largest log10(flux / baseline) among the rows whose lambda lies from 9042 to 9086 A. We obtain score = 9064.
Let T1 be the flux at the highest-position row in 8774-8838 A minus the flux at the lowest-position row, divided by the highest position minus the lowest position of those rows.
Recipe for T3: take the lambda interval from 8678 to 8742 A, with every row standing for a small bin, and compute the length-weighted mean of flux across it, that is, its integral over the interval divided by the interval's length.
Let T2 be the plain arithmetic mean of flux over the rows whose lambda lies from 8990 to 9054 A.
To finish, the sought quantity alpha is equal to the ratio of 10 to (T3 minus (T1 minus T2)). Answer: 0.311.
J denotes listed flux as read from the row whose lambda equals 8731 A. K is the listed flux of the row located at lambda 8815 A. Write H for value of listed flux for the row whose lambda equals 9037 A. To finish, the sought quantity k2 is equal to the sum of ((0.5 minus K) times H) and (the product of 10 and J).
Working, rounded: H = 15.8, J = 15.9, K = 17.1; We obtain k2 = -103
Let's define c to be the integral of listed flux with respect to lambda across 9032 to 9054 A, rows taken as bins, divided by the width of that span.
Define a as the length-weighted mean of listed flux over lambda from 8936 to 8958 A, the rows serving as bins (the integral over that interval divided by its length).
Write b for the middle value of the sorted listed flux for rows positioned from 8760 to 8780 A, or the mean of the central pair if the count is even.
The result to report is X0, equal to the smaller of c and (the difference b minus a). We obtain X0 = -0.2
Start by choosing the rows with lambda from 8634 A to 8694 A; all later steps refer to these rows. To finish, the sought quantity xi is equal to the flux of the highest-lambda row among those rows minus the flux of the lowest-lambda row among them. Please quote -3.5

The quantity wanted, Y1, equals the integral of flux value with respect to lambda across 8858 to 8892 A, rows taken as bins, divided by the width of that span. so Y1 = 16.2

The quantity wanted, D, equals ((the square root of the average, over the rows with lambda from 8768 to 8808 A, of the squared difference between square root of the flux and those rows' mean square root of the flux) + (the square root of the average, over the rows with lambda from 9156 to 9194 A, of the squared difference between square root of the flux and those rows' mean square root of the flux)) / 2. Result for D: 0.07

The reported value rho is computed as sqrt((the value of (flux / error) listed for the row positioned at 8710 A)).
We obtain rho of 6.3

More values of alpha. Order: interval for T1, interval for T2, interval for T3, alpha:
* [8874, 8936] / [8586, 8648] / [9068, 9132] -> 0.307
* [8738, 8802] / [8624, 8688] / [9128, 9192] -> 0.317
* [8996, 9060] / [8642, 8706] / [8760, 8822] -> 0.316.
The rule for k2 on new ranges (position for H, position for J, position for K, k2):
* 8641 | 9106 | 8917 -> -109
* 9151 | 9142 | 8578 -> -99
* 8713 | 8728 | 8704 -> -82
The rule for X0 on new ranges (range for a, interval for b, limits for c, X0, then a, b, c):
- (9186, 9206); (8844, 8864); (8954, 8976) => 0.5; 15.9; 16.4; 16.0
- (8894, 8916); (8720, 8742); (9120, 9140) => -0.1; 16.2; 16.1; 15.9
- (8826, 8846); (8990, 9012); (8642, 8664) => 0.2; 16.1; 16.3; 16.2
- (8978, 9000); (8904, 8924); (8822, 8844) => 0.3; 16.0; 16.3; 16.0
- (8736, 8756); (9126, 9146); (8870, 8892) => -0.3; 16.2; 15.9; 16.2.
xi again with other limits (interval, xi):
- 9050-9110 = -1.1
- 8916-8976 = 0.0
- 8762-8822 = 0.9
